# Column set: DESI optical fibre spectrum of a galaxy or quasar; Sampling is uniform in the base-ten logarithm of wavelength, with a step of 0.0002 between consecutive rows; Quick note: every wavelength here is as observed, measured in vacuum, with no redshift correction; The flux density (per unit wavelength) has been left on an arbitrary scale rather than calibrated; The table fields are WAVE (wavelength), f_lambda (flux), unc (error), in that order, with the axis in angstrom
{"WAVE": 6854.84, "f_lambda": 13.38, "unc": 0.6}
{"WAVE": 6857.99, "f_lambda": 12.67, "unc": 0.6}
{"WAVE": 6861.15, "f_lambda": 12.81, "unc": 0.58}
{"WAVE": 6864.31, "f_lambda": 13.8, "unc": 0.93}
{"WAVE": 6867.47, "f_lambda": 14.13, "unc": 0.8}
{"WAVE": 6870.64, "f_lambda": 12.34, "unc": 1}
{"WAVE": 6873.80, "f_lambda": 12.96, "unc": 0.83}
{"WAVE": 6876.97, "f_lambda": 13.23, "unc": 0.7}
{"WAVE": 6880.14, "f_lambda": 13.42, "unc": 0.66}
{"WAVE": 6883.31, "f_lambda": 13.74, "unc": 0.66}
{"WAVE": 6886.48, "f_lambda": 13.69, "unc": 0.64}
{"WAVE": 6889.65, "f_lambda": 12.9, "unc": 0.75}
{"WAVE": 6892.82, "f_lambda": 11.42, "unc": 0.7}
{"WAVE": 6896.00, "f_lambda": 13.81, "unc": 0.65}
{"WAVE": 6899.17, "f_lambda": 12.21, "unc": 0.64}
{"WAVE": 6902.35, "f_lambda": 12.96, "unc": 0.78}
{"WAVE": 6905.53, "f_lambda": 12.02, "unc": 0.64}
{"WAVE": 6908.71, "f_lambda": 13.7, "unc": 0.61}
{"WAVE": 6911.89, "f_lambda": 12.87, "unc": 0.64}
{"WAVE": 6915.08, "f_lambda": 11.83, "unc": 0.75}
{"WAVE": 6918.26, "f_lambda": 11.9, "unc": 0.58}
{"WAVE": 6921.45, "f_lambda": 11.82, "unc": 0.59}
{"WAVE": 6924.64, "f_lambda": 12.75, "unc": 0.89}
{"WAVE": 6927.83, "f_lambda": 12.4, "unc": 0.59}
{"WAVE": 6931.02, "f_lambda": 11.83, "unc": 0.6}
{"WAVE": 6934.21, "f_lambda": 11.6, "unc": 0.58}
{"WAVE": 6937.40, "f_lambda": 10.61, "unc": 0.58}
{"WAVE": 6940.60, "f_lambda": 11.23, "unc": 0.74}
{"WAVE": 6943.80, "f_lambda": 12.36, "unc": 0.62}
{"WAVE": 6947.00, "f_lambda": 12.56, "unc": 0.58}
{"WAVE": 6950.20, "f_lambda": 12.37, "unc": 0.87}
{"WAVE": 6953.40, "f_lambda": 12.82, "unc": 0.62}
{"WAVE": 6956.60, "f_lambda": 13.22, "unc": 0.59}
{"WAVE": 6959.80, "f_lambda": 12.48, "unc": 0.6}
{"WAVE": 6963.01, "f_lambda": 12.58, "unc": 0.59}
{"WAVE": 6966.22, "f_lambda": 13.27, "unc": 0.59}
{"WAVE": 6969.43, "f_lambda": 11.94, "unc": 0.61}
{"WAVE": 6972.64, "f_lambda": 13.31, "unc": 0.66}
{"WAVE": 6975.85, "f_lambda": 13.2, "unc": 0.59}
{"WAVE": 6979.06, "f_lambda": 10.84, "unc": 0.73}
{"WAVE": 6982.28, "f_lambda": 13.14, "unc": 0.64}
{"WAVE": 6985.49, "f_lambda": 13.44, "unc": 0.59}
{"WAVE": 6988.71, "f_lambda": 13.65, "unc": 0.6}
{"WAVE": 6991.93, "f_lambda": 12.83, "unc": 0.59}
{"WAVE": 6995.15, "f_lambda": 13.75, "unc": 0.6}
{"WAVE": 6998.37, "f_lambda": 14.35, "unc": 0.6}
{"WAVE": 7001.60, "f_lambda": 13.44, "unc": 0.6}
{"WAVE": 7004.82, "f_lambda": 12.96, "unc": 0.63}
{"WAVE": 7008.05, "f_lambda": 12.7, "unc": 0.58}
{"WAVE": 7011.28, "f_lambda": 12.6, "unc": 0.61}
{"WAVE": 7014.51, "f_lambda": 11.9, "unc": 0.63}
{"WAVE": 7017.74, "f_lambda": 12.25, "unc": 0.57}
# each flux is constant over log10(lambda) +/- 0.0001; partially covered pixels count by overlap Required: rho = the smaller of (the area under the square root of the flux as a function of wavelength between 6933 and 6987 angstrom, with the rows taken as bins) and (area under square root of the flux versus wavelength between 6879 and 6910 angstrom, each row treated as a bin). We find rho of 112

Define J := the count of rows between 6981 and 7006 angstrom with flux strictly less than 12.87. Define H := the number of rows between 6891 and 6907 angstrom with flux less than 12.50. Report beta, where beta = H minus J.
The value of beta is 2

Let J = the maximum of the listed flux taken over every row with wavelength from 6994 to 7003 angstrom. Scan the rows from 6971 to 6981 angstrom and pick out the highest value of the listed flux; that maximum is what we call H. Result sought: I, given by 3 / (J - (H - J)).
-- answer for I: 0.195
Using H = 13.31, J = 14.35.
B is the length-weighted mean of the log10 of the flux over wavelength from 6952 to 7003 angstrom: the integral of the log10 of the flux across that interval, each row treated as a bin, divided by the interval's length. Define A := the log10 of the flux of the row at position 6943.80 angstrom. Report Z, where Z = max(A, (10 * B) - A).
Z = 10.04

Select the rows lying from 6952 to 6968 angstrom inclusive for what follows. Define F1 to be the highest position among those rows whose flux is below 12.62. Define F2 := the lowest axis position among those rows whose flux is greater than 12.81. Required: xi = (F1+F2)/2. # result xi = 6958.2 angstrom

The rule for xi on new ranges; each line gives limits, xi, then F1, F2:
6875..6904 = 6888.1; 6899.17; 6876.97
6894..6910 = 6900.8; 6905.53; 6896.00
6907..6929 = 6918.3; 6927.83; 6908.71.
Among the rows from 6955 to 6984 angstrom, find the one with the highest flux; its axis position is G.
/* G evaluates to 6972.64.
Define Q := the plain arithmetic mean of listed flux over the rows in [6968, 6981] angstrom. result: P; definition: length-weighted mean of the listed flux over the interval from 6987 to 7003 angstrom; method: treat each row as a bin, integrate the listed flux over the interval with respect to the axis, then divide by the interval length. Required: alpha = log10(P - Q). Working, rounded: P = 13.6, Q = 12.3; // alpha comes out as 0.1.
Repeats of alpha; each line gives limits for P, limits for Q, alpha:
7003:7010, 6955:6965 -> -1.1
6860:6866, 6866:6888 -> -2.6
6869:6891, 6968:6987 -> -0.3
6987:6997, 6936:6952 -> 0.2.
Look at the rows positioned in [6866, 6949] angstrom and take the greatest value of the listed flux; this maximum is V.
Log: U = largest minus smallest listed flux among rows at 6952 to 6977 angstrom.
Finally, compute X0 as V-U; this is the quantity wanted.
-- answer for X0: 12.8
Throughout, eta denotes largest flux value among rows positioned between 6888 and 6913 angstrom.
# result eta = 13.81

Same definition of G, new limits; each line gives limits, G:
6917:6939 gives 6924.64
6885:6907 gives 6896.00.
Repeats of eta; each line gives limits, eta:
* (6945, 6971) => 13.27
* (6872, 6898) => 13.81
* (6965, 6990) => 13.65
